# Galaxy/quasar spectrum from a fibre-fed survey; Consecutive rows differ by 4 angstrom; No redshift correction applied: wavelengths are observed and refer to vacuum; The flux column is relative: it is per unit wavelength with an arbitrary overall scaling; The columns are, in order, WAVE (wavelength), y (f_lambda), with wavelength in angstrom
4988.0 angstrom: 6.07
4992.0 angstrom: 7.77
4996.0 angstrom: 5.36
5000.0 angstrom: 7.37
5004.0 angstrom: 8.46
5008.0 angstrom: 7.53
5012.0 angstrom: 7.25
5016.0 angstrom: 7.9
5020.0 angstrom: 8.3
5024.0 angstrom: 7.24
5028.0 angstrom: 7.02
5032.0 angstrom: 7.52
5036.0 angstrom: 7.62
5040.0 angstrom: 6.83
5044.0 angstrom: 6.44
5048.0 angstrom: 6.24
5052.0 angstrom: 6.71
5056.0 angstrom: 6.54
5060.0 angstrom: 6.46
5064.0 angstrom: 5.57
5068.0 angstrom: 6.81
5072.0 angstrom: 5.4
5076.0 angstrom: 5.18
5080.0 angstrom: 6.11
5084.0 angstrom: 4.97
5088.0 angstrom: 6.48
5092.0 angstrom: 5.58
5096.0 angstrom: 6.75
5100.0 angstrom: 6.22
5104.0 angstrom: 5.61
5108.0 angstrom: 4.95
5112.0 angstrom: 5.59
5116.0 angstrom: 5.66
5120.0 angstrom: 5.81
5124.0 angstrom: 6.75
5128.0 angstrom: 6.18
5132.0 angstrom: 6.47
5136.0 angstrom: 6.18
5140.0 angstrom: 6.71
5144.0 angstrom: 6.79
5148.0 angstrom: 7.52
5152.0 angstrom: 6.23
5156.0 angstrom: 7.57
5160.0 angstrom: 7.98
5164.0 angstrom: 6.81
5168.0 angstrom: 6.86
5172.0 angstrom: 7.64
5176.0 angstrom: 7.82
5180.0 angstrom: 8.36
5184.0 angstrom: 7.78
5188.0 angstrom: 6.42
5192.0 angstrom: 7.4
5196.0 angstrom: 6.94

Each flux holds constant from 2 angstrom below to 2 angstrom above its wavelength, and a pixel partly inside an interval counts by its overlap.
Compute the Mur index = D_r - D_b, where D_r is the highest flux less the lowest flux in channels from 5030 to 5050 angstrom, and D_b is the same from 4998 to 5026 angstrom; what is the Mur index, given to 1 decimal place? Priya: 0.2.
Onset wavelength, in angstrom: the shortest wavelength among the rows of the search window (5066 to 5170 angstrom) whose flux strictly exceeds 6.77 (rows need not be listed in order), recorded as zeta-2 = 5068.0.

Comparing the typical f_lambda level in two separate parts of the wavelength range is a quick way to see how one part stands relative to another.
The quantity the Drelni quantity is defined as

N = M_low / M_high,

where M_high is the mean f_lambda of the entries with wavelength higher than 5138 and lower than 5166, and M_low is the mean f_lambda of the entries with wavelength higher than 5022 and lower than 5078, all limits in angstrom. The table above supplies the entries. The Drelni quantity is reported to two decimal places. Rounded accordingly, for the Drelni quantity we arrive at 0.92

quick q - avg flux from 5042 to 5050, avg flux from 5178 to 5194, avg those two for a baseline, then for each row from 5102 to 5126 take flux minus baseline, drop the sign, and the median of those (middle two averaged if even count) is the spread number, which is 1.3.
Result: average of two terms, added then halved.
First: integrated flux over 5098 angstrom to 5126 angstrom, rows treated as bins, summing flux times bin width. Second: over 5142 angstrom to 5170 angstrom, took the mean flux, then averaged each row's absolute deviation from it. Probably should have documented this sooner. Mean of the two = 81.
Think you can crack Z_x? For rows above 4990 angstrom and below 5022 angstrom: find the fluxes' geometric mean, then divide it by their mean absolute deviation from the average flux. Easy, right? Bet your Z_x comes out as 12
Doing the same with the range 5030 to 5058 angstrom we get 16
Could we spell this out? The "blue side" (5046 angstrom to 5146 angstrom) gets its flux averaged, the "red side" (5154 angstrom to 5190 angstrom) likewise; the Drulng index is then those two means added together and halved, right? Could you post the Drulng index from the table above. 6.77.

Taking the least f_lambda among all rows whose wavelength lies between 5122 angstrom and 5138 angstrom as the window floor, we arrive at 6.18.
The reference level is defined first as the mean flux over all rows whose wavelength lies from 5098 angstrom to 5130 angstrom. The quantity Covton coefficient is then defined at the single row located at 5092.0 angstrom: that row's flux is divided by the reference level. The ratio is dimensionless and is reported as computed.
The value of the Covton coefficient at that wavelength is 0.95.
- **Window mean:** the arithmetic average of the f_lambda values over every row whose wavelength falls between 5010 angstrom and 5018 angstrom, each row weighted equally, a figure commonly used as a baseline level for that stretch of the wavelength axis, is 7.6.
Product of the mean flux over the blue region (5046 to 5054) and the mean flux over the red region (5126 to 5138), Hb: 40.6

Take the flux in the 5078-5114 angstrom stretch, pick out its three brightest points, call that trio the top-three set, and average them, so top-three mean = 6.5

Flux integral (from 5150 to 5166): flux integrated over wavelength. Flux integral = 114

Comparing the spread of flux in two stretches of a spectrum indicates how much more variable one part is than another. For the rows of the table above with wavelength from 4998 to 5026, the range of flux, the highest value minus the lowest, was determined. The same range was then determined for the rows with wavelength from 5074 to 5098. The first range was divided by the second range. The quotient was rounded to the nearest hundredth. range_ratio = 0.69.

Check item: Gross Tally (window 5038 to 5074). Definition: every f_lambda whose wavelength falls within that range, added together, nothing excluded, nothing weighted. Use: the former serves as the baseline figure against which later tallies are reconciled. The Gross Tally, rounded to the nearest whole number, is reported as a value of 57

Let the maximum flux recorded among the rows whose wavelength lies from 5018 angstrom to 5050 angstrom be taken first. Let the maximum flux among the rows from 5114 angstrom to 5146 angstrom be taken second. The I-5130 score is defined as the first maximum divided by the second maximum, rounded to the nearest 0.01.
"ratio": 1.22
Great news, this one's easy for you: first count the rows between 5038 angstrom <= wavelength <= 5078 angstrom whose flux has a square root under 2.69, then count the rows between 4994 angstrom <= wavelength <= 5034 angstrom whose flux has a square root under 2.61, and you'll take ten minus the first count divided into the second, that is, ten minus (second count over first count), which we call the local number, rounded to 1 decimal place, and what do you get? 9.9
